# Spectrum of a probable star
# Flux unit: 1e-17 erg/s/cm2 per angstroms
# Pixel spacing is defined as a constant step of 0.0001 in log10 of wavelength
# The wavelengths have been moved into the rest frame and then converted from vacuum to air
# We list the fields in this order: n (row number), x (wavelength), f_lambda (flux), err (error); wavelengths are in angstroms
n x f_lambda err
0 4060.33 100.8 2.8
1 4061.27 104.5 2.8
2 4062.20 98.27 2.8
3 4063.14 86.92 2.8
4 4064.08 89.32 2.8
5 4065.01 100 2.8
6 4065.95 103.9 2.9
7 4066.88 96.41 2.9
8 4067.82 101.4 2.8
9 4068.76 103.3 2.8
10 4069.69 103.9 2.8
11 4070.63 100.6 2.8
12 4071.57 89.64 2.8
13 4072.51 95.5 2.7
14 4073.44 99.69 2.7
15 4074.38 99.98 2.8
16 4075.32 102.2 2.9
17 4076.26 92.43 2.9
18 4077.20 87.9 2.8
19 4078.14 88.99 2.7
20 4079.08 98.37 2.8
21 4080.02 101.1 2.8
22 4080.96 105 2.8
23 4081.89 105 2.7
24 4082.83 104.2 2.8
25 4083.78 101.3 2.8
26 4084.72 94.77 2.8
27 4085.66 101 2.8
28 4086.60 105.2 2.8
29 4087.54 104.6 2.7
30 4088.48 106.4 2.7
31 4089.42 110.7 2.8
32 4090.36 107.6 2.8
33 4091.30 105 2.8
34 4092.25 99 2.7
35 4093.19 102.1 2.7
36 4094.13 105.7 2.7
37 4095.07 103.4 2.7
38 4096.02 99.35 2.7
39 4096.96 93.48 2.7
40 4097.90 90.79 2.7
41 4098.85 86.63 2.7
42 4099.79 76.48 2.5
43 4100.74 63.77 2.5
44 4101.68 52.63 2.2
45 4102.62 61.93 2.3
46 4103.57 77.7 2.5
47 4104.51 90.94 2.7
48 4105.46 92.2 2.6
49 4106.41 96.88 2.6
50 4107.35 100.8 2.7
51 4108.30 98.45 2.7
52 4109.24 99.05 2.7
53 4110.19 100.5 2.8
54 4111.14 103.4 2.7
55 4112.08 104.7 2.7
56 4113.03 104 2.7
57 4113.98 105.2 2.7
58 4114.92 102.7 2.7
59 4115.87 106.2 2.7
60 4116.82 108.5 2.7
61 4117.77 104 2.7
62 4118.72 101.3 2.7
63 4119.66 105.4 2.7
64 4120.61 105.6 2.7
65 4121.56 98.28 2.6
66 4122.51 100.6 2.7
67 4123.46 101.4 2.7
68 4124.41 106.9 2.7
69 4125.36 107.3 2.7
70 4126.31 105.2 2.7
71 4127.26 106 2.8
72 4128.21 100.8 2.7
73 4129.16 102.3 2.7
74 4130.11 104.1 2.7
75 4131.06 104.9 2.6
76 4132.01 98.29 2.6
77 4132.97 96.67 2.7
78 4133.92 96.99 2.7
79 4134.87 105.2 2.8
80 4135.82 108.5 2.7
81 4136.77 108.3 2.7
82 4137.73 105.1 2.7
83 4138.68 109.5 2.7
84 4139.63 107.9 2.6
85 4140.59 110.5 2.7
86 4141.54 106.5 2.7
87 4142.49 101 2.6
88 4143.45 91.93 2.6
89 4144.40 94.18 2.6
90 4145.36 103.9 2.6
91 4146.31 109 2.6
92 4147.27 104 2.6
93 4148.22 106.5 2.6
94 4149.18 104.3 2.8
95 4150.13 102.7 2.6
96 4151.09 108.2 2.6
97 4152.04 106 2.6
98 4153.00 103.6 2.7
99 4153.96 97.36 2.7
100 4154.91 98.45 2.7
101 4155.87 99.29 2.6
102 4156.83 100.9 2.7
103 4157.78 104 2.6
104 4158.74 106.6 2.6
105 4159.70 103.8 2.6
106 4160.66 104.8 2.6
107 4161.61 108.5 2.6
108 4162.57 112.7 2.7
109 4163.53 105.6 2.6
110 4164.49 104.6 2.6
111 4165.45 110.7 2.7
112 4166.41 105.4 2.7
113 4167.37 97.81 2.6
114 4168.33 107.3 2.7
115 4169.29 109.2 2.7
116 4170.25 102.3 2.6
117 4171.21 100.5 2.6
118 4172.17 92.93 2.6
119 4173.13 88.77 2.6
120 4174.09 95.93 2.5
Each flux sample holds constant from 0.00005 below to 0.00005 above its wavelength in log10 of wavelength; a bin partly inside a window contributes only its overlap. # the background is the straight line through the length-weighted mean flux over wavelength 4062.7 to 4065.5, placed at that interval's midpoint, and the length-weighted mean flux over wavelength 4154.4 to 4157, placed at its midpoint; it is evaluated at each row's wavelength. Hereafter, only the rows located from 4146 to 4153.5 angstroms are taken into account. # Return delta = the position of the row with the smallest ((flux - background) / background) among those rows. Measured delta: 4150.13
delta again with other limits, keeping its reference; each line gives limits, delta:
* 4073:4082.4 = 4077.20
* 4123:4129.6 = 4128.21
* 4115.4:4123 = 4121.56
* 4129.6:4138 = 4132.97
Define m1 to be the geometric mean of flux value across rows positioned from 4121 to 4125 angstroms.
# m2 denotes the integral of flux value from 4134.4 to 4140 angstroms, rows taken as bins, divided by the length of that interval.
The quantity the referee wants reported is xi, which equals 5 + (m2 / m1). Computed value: 6.06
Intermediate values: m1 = 102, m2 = 107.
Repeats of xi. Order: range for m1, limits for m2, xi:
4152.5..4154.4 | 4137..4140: 6.07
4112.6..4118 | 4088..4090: 6.03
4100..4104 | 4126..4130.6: 6.64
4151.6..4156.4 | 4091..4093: 6.01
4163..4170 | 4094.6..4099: 5.90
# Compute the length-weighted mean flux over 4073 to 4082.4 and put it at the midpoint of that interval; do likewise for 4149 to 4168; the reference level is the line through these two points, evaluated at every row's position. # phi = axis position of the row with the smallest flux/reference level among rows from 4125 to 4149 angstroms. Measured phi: 4143.45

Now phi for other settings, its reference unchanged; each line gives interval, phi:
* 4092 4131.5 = 4101.68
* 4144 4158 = 4144.40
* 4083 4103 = 4101.68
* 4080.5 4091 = 4084.72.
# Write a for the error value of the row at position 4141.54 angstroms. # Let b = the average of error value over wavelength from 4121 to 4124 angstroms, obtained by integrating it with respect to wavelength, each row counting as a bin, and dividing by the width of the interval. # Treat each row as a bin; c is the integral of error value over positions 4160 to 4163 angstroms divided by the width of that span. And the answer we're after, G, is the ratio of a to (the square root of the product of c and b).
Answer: 1.02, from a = 2.70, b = 2.666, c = 2.63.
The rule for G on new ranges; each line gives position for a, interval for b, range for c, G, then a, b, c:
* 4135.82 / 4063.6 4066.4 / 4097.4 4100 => 0.99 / 2.70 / 2.830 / 2.65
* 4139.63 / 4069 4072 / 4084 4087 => 0.93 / 2.60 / 2.801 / 2.80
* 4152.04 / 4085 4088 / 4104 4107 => 0.96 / 2.60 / 2.771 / 2.64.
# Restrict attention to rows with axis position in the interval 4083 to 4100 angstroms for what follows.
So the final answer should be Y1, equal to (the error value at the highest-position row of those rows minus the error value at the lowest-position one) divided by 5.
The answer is -0.060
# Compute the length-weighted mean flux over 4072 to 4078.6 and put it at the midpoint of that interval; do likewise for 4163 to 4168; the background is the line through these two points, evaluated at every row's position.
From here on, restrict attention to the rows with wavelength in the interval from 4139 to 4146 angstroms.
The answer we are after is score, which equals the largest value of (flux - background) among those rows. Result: 8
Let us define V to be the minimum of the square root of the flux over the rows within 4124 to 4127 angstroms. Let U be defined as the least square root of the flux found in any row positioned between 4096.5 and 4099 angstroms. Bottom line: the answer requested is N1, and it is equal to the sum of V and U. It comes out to 19.6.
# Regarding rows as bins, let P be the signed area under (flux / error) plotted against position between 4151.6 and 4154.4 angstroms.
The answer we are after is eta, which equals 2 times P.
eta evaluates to 214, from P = 107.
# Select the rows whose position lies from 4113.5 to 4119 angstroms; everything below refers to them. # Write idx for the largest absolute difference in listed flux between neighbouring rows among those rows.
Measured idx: 4.5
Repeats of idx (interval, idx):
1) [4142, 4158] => 9.7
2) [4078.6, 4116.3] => 15.8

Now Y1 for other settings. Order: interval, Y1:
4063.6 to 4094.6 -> -0.020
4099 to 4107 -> 0.020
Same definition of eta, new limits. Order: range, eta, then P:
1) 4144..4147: 236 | 118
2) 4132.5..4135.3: 204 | 102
